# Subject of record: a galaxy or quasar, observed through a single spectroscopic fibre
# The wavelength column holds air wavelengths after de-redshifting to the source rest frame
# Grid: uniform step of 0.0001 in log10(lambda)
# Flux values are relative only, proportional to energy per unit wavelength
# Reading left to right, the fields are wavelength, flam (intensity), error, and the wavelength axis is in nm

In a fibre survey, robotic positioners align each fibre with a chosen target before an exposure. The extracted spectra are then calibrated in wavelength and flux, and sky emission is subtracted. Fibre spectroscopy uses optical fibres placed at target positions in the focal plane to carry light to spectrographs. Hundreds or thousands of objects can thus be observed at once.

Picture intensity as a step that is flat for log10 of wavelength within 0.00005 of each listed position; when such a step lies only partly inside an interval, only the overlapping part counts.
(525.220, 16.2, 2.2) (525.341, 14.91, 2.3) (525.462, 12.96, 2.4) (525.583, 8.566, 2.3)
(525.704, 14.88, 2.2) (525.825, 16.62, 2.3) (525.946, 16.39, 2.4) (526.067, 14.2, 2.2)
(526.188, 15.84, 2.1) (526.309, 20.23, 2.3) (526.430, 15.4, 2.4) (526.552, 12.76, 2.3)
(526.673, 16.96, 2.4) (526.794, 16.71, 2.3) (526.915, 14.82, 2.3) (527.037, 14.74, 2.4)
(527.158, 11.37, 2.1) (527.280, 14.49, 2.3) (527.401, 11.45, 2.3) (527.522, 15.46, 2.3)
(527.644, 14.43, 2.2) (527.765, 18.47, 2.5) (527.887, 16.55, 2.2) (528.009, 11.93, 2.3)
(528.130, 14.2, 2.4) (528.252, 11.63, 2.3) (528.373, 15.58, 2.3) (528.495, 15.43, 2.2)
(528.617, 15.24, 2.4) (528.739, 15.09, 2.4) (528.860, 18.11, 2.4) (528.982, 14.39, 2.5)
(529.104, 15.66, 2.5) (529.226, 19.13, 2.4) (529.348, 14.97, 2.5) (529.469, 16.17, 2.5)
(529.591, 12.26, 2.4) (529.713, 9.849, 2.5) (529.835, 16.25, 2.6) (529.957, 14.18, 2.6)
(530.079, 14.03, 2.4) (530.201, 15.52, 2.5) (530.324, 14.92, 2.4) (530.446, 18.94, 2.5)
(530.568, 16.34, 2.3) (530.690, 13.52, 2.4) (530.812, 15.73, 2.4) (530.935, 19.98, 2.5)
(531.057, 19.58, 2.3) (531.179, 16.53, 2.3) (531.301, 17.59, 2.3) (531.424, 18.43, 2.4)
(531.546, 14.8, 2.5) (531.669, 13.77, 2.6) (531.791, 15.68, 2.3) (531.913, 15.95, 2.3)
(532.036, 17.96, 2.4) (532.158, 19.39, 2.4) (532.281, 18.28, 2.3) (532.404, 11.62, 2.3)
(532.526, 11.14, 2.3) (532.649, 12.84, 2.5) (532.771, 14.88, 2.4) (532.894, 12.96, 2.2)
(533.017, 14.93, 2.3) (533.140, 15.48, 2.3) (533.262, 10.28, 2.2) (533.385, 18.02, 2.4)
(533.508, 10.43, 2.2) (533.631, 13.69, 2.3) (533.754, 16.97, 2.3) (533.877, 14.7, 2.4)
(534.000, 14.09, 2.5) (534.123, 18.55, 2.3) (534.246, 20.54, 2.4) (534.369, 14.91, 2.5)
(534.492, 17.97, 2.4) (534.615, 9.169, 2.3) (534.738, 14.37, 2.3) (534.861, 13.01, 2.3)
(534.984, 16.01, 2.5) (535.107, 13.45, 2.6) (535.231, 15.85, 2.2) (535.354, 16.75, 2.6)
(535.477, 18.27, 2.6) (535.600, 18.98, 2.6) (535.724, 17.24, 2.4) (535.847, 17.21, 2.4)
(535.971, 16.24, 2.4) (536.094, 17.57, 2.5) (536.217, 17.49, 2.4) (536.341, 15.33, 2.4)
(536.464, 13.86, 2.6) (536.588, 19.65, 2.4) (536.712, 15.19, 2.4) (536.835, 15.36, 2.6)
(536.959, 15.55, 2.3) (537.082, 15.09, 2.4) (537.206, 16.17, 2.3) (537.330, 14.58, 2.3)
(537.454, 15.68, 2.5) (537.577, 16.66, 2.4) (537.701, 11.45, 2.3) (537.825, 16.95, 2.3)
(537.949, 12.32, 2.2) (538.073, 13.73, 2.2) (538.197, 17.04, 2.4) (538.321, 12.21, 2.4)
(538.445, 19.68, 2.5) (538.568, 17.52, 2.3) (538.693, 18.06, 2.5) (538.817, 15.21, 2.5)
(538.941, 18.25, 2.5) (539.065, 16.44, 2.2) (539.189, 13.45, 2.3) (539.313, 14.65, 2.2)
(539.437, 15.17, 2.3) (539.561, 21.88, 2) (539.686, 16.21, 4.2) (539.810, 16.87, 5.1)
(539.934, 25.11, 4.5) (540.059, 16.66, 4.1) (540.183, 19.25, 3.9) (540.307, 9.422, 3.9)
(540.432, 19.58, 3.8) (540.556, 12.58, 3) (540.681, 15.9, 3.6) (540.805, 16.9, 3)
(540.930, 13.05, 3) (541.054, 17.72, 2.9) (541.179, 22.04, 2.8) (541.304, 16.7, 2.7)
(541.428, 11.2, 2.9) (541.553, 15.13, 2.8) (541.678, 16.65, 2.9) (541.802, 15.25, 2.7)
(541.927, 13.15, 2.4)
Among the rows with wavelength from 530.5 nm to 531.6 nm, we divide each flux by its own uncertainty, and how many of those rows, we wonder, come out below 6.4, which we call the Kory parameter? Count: 2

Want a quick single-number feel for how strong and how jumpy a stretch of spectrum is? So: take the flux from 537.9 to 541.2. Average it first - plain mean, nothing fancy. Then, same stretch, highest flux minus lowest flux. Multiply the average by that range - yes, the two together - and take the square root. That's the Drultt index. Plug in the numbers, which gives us 16.1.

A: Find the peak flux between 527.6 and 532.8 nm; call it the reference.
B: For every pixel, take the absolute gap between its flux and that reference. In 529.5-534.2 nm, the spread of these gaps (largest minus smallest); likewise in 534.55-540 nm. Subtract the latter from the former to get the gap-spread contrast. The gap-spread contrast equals -0.4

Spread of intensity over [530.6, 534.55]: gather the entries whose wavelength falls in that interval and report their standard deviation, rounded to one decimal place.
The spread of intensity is 2.8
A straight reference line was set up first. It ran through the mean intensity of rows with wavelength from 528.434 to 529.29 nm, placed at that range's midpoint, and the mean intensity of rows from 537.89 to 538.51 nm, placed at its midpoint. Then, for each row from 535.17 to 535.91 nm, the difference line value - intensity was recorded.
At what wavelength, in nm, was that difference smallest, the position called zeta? 535.600 nm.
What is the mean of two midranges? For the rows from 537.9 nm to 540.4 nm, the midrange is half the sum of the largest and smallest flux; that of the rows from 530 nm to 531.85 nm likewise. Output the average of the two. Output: 17.0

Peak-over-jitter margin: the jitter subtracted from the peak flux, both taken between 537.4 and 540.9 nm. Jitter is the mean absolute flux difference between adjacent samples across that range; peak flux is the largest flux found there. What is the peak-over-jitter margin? 20.96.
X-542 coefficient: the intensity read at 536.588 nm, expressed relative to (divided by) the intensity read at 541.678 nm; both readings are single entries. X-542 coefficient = 1.18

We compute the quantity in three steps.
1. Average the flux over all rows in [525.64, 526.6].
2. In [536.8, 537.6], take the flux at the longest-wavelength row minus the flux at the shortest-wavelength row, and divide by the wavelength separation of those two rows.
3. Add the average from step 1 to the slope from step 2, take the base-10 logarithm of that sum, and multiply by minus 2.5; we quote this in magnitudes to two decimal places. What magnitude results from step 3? -3.11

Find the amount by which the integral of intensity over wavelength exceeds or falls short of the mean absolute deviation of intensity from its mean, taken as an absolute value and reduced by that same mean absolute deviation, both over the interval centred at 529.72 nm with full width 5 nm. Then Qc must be 75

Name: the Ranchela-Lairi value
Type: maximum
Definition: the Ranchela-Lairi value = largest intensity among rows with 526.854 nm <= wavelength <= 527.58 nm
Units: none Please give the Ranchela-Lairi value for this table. 15.46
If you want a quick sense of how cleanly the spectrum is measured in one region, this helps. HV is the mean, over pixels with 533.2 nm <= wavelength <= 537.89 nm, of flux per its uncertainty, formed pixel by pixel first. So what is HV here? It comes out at 6.50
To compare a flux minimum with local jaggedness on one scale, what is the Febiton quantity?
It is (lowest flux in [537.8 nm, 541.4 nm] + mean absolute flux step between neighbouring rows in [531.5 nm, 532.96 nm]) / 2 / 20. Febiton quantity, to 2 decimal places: 0.28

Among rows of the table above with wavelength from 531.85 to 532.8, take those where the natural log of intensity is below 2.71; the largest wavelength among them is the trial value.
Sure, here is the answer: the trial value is 532.771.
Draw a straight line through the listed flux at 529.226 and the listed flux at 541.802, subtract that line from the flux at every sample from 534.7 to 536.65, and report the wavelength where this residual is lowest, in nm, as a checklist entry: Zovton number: 534.861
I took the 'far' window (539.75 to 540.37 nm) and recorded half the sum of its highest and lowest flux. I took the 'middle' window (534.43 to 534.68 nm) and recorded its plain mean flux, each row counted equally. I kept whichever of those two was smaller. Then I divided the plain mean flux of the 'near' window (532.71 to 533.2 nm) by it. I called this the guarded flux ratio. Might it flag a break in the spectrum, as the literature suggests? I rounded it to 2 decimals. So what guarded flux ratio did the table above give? 1.07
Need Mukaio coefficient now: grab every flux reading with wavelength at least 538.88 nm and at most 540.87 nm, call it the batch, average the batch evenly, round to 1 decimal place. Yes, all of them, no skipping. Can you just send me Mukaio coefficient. 16.8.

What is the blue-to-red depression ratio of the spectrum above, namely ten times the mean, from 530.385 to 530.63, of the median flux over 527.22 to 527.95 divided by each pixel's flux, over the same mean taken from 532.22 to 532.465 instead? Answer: 8.1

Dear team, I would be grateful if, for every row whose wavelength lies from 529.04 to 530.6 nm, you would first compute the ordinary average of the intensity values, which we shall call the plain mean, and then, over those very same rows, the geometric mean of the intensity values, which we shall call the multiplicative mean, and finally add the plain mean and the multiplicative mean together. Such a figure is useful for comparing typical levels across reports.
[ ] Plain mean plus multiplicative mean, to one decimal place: 30.3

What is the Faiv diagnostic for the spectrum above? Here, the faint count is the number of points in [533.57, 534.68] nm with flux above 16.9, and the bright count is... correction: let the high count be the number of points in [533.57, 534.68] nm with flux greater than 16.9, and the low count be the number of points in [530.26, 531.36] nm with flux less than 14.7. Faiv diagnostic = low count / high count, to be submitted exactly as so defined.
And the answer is 0.25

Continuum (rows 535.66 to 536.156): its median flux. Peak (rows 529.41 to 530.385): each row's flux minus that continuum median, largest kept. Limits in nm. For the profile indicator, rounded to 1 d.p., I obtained -1.0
